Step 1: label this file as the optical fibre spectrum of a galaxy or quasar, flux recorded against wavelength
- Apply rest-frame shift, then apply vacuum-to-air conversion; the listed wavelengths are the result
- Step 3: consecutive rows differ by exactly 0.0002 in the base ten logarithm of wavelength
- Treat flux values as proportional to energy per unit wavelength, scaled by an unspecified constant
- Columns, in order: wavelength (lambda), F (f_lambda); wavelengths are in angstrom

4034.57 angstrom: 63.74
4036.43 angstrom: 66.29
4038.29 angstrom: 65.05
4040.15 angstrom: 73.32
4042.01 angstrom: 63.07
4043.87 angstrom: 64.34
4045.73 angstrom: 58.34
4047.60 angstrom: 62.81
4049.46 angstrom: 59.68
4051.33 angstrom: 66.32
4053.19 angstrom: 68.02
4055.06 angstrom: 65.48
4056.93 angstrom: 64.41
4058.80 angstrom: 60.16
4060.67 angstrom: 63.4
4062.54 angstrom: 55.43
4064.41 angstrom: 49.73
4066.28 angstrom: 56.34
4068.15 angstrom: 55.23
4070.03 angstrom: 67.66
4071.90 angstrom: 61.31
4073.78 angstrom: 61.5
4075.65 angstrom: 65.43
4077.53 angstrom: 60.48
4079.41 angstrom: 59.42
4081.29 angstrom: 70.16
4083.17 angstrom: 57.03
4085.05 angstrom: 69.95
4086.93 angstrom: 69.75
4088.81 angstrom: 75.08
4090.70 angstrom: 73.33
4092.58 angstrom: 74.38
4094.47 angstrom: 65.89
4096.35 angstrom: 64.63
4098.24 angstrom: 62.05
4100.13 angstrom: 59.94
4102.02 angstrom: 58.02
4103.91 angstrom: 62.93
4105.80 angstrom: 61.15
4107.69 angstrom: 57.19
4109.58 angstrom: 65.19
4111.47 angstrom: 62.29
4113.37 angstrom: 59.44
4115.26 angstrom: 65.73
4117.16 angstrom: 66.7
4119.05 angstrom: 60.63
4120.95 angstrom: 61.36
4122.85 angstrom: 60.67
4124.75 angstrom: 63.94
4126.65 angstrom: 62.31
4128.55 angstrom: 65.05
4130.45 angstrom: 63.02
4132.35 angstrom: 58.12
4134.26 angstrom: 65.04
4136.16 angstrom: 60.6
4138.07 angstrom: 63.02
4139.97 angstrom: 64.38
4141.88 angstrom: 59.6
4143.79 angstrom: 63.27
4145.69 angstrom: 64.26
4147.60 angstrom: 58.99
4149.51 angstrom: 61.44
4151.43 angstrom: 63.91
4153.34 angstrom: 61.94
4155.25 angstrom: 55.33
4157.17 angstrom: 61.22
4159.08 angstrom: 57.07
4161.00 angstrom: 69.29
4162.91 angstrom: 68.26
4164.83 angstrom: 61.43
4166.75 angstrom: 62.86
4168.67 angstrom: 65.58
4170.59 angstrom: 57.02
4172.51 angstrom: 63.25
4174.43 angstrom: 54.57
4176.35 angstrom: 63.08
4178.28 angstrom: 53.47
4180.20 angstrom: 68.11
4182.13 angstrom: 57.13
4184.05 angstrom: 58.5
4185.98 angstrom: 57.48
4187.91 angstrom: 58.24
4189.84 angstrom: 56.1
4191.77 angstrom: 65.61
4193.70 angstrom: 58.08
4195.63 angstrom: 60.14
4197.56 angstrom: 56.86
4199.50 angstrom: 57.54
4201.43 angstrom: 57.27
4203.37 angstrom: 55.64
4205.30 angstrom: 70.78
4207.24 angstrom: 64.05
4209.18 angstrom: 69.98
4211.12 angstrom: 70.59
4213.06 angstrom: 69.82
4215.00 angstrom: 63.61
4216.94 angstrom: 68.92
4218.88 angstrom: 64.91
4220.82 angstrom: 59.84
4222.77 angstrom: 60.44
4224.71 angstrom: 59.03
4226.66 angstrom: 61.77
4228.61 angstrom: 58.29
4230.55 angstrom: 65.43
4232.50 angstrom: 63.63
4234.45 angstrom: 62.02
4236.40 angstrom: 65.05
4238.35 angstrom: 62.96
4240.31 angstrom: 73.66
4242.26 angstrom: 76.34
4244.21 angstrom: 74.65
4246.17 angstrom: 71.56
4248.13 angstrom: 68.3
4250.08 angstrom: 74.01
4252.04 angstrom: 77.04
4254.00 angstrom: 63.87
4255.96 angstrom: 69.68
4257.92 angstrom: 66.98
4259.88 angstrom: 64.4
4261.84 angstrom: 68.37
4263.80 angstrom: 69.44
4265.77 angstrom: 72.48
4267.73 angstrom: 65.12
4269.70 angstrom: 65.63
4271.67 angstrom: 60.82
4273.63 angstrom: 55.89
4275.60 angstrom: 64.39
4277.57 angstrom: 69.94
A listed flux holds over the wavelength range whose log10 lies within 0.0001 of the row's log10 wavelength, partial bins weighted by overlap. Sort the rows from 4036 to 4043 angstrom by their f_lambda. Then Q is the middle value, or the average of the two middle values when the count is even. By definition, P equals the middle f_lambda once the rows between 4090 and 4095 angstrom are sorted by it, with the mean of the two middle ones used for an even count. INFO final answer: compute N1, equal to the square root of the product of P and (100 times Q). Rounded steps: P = 73.3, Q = 65.7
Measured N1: 694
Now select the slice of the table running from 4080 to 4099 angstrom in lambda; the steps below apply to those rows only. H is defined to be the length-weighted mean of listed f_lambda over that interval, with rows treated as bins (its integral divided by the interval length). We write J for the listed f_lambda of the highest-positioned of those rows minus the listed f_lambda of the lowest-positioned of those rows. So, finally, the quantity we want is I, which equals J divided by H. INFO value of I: -0.12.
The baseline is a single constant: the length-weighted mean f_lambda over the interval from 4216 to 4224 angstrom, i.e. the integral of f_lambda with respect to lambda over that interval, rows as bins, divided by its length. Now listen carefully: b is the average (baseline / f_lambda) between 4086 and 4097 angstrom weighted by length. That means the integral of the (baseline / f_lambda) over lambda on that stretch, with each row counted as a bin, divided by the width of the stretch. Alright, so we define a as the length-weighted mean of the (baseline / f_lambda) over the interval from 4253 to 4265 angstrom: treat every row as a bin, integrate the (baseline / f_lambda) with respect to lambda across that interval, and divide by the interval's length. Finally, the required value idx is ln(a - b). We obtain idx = -3.1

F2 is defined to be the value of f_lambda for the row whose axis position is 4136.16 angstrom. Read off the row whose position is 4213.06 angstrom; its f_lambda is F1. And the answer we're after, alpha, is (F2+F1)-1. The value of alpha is 129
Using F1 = 69.82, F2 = 60.6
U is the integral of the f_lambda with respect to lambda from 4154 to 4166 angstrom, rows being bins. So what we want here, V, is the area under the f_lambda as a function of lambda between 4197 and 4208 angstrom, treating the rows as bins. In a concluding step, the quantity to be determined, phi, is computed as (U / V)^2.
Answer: 1.26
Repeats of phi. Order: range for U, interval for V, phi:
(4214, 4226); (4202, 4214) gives 0.89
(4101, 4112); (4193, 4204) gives 1.12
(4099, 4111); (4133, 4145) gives 0.94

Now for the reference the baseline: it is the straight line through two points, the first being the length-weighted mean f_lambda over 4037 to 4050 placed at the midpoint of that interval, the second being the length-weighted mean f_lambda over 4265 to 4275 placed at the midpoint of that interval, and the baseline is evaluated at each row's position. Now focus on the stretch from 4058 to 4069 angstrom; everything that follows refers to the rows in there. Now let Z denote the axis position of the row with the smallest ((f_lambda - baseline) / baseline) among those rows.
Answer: 4064.41 angstrom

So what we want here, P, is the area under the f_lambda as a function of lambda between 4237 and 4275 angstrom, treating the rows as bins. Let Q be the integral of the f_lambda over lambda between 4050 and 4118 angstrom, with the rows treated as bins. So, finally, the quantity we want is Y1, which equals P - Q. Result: -1708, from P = 2599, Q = 4307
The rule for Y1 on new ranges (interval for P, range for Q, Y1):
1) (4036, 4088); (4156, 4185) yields 1490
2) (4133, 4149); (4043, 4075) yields -962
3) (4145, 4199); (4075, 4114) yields 759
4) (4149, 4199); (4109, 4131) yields 1642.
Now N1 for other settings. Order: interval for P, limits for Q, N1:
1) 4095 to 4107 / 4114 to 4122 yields 626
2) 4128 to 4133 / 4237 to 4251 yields 681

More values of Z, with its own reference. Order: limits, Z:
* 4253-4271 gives 4254.00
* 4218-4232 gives 4228.61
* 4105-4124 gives 4107.69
